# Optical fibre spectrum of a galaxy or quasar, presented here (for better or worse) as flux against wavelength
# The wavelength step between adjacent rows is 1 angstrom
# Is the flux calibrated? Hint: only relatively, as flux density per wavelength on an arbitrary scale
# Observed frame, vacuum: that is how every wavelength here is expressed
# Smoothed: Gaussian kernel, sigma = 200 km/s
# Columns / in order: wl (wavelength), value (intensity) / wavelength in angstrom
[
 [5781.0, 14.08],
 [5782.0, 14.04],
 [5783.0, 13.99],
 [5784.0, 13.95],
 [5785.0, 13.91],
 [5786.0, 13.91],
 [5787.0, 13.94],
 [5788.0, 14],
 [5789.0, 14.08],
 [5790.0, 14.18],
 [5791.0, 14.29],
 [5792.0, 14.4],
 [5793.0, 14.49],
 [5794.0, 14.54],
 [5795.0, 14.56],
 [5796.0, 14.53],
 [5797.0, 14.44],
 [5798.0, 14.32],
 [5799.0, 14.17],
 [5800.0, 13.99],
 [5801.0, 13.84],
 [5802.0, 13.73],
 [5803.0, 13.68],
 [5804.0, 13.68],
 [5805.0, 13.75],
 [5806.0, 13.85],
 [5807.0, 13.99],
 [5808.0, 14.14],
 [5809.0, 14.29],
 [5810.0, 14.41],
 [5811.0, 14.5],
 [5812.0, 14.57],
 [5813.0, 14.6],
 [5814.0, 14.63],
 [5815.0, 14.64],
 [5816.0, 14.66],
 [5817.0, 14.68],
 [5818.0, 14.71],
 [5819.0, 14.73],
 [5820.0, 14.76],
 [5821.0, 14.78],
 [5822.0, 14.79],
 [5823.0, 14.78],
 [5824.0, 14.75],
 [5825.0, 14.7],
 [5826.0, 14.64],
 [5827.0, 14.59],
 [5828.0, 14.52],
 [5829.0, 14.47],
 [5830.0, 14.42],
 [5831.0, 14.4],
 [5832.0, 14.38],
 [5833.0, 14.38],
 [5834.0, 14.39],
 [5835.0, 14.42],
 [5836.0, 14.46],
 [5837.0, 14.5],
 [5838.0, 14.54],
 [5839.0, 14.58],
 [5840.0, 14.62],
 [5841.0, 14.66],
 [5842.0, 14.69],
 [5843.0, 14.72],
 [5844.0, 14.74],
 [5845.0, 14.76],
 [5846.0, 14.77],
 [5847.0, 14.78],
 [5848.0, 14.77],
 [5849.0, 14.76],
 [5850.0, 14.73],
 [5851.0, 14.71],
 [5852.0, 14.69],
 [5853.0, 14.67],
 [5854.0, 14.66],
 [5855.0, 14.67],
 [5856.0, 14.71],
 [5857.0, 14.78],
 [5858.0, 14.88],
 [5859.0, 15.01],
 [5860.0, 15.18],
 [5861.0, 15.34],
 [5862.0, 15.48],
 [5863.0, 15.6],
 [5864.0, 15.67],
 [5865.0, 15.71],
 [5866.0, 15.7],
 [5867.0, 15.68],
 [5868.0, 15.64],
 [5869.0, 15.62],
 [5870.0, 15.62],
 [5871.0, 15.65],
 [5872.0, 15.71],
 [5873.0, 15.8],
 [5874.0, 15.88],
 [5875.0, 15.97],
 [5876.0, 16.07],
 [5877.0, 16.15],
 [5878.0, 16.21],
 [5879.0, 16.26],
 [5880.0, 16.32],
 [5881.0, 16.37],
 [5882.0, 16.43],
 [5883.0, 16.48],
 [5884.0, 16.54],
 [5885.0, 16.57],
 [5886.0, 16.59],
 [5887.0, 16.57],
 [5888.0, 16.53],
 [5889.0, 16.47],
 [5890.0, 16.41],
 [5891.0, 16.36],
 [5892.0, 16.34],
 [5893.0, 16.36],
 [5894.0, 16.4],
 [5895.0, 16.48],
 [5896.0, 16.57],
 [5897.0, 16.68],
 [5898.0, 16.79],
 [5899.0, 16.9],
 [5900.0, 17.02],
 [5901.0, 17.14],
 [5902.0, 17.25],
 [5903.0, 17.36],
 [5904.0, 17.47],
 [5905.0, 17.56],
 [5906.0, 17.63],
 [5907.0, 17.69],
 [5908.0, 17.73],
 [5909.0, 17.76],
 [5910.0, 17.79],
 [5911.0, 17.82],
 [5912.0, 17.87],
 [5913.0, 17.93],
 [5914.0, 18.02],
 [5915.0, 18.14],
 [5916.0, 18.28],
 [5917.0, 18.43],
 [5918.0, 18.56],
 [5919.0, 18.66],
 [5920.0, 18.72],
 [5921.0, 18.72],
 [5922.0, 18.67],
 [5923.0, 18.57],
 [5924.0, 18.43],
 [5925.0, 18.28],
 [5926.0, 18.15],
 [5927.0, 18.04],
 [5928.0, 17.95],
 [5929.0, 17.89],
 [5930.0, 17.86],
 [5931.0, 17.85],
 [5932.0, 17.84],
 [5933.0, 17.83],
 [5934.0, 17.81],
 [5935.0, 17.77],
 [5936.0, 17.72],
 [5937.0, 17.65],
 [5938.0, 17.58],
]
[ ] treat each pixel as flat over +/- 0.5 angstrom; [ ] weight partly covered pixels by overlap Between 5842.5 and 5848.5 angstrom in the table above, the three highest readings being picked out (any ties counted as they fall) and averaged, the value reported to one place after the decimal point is 14.8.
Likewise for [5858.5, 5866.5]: 15.7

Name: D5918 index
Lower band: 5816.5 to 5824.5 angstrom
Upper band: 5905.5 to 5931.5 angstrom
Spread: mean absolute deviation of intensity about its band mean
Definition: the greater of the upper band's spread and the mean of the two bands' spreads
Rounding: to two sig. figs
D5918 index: 0.31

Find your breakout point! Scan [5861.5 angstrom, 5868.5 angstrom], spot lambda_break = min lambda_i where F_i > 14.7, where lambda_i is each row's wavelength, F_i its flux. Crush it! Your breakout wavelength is 5862.0 angstrom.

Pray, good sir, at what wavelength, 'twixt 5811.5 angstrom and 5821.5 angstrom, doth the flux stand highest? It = 5821.0 angstrom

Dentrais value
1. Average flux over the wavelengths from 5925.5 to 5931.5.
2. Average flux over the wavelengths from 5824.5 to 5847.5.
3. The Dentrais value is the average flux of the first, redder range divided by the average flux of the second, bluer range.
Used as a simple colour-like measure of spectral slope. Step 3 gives 1.23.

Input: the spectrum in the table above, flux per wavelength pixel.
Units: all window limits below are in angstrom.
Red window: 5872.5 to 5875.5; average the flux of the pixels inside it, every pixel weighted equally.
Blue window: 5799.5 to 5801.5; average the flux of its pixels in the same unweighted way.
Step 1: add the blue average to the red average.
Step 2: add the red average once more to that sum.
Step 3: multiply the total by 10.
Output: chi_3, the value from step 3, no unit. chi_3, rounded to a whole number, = 457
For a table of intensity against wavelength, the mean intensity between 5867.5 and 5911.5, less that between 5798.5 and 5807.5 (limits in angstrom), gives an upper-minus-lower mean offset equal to 2.8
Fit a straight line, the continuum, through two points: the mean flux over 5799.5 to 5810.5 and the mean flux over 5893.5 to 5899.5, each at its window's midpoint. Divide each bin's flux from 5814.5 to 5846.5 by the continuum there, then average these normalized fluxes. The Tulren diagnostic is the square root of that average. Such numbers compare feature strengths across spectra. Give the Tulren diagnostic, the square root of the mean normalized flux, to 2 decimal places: 1.00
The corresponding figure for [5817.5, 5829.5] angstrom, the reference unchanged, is 1.01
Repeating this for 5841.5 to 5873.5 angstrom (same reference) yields 0.99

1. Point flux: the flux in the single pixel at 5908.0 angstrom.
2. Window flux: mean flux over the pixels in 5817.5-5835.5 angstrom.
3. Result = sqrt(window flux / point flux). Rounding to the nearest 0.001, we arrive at 0.907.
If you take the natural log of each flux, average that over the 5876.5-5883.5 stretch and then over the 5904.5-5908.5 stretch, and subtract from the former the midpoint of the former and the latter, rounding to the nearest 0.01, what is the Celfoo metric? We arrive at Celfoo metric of -0.04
